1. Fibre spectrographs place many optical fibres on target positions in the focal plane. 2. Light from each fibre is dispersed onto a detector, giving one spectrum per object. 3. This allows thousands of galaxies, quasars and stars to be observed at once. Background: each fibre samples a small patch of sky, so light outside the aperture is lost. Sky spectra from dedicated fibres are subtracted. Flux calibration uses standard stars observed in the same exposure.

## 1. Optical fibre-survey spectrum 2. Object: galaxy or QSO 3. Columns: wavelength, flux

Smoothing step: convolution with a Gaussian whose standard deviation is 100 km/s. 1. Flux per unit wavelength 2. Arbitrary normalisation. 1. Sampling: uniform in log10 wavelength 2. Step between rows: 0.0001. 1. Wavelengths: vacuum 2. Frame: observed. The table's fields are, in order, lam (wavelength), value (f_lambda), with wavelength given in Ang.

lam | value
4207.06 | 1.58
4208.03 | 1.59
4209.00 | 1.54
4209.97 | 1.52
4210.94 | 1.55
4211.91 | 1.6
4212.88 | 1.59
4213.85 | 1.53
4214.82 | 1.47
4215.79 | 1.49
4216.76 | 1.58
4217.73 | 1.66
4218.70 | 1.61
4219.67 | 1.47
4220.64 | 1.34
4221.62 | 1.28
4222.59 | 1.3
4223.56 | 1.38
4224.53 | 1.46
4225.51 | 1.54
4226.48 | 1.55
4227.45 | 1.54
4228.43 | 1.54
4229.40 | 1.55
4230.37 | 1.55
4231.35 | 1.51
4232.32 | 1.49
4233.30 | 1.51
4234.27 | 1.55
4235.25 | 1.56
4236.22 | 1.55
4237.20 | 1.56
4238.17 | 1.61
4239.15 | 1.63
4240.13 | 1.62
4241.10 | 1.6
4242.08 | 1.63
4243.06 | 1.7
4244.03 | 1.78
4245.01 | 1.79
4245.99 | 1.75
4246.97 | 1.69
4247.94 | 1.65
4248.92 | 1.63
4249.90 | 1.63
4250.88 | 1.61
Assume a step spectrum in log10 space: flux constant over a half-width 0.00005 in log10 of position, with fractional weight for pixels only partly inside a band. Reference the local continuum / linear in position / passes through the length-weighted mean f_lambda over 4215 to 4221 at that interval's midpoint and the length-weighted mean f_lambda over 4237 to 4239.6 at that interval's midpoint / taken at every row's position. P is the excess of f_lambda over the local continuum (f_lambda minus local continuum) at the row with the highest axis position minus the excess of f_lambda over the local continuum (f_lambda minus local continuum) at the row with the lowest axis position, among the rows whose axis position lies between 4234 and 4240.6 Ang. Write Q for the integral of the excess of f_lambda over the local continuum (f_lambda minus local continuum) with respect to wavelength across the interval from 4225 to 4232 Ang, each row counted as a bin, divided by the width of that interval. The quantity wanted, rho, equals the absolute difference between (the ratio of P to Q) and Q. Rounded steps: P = 0.05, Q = -0.029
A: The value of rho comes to 1.6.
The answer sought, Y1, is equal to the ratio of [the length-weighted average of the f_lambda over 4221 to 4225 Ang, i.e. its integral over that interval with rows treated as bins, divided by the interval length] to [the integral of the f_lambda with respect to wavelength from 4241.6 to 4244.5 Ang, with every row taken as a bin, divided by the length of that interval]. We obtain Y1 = 0.79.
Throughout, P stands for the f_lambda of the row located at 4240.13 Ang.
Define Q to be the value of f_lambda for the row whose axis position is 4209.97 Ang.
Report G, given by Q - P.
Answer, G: -0.10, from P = 1.62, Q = 1.52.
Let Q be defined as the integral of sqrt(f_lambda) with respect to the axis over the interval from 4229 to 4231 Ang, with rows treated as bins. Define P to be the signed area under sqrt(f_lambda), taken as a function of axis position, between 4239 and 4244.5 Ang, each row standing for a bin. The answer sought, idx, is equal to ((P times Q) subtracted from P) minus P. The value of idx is -18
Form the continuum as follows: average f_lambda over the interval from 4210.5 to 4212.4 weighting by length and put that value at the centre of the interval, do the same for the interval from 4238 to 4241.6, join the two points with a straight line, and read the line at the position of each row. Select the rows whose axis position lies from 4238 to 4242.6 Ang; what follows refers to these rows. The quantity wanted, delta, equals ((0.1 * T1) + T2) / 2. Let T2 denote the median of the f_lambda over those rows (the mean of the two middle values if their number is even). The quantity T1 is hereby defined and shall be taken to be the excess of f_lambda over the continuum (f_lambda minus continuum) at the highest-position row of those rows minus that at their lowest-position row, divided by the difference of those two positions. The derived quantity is 0.81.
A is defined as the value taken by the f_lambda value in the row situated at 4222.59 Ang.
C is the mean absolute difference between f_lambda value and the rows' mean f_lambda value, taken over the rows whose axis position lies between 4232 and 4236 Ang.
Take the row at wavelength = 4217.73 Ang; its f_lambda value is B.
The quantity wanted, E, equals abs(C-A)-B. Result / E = -0.39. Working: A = 1.3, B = 1.66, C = 0.03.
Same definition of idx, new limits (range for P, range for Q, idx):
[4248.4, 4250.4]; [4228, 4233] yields -16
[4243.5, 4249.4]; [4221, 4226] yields -46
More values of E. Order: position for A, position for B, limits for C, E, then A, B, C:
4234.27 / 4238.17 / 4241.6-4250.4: -0.11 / 1.55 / 1.61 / 0.05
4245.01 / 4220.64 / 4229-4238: 0.43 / 1.79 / 1.34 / 0.02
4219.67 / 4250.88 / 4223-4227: -0.20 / 1.47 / 1.61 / 0.06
